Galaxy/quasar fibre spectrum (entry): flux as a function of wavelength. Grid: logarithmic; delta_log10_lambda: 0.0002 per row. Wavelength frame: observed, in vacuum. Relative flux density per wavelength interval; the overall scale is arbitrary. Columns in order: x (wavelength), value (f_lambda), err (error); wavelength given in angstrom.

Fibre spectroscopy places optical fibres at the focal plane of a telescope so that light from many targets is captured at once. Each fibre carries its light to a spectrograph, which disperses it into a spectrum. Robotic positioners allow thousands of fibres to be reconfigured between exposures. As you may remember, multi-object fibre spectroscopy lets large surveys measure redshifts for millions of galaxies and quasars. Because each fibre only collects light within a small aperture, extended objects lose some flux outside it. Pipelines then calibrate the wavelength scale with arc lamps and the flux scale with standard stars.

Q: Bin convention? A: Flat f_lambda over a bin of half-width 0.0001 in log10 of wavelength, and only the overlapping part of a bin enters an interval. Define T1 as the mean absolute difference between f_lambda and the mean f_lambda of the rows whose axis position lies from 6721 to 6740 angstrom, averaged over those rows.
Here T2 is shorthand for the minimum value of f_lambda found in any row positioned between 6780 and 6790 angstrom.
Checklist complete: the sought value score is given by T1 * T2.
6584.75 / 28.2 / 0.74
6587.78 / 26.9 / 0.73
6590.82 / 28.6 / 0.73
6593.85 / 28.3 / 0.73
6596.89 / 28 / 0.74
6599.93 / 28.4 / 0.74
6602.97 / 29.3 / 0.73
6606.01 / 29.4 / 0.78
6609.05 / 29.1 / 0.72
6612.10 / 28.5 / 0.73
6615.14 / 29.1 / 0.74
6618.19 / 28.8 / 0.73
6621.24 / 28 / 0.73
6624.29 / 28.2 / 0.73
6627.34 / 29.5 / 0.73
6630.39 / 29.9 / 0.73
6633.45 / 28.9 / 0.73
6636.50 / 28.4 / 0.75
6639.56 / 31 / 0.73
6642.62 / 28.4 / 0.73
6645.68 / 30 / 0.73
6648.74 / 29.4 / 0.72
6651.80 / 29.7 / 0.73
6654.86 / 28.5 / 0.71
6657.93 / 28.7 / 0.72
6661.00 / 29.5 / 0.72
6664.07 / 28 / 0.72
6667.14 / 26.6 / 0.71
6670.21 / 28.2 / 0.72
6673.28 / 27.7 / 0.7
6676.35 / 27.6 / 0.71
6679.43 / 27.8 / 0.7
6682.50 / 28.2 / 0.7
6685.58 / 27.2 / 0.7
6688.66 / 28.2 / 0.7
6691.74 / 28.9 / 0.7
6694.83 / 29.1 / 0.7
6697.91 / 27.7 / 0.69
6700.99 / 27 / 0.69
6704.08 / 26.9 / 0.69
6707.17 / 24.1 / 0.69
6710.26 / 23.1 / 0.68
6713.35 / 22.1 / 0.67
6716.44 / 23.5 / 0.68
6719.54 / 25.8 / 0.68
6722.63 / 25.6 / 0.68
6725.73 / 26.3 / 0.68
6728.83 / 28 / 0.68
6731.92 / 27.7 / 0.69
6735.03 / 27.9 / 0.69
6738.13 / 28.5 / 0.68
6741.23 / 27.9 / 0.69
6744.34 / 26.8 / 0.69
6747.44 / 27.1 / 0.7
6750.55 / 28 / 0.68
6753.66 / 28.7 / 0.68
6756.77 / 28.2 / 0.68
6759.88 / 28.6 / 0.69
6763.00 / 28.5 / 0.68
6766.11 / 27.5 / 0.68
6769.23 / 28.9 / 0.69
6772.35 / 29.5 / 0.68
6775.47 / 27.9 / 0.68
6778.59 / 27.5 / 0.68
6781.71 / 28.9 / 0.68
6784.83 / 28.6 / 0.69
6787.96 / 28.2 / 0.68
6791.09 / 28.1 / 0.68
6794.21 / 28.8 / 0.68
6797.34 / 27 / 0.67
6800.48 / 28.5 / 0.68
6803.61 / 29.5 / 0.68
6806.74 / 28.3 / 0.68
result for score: 26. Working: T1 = 0.92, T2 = 28.2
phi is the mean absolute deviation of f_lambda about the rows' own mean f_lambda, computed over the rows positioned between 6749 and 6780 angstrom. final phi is 0.5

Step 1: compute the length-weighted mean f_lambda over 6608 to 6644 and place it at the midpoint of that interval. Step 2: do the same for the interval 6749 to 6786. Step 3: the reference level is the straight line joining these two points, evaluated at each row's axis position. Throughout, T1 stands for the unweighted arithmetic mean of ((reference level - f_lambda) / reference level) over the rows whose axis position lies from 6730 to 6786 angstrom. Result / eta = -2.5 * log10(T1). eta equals 5.0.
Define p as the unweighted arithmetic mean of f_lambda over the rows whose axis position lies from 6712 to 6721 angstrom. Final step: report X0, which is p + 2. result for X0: 25.8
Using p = 23.8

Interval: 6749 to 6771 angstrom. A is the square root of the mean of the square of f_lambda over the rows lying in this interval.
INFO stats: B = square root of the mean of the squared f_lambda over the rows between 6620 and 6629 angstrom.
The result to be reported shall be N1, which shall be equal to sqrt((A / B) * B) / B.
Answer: 0.186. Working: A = 28.3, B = 28.6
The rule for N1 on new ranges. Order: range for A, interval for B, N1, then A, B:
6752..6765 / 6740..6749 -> 0.196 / 28.5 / 27.3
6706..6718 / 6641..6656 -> 0.165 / 23.2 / 29.2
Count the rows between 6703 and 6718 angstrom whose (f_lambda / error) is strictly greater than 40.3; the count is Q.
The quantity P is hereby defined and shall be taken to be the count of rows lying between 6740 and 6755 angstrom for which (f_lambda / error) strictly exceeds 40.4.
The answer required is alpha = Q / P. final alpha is 0.0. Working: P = 3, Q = 0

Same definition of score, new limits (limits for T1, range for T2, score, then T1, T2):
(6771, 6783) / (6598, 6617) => 21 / 0.75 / 28.4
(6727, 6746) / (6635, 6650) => 10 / 0.37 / 28.4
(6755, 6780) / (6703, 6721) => 12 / 0.55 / 22.1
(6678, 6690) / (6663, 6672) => 9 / 0.35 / 26.6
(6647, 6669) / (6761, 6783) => 22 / 0.80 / 27.5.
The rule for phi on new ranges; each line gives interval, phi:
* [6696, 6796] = 1.3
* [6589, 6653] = 0.6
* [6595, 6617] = 0.5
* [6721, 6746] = 0.8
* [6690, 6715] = 2.3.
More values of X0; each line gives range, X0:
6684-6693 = 30.1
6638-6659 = 31.4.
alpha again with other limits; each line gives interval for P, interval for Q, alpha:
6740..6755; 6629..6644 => 0.7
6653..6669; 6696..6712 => 0.0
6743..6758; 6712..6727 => 0.0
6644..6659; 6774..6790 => 1.7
